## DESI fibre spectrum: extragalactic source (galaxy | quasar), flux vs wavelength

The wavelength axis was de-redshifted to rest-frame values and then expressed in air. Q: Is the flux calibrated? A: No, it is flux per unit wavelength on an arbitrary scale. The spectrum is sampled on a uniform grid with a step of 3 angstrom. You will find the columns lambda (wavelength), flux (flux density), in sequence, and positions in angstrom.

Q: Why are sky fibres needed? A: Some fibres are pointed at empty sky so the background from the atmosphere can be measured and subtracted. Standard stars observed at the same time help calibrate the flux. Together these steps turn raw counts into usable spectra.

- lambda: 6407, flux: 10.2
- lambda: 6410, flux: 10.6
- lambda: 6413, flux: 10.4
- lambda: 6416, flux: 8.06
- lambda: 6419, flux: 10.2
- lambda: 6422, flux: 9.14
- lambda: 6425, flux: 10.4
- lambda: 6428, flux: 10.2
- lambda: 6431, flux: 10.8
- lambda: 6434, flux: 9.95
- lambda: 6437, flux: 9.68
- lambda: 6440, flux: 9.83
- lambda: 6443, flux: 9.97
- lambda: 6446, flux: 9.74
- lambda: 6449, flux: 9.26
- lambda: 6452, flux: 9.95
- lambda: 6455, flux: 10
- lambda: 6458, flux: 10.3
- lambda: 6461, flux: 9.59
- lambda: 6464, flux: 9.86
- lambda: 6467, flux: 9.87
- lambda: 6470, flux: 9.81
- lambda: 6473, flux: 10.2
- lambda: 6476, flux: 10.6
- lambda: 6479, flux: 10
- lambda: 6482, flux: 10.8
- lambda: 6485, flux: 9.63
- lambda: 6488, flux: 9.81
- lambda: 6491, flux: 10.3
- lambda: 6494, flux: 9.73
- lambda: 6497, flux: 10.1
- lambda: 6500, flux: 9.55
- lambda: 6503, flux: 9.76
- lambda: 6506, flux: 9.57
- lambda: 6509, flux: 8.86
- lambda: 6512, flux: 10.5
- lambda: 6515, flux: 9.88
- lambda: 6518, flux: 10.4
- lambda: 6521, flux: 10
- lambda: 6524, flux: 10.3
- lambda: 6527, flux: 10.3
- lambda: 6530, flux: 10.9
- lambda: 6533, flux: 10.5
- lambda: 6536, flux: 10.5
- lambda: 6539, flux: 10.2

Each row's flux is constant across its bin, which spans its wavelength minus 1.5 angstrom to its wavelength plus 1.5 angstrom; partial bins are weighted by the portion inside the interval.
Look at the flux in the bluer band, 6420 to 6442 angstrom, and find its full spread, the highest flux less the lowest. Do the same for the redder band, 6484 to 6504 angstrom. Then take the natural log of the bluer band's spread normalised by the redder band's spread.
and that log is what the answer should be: 0.79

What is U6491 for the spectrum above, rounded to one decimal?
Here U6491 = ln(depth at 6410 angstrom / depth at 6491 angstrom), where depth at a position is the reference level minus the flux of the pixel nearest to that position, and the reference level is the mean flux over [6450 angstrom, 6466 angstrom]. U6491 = 0.6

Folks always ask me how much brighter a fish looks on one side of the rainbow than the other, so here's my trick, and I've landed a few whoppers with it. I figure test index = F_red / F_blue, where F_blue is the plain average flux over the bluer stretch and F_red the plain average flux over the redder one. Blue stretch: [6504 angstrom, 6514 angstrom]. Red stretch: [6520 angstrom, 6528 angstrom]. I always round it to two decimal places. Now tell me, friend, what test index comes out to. 1.06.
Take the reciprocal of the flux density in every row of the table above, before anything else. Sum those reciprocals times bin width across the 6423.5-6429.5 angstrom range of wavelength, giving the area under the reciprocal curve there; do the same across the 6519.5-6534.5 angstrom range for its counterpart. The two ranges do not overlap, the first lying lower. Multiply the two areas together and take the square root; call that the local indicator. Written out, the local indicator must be 0.92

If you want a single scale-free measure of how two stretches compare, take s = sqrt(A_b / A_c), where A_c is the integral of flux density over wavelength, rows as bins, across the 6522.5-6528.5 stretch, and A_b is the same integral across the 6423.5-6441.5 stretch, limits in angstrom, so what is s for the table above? 1.72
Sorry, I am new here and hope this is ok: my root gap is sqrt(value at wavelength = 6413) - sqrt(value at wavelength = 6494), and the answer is 0.11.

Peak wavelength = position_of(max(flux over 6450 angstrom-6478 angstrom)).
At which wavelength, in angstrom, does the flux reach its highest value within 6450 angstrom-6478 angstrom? 6476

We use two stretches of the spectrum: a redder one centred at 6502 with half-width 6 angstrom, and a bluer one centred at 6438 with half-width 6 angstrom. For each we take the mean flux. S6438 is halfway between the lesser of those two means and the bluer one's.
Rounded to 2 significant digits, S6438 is 9.8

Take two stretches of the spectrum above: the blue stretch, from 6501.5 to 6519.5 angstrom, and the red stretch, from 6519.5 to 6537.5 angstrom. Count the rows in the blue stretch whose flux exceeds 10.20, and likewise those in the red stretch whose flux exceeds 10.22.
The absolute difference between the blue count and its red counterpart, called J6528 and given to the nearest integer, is 3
